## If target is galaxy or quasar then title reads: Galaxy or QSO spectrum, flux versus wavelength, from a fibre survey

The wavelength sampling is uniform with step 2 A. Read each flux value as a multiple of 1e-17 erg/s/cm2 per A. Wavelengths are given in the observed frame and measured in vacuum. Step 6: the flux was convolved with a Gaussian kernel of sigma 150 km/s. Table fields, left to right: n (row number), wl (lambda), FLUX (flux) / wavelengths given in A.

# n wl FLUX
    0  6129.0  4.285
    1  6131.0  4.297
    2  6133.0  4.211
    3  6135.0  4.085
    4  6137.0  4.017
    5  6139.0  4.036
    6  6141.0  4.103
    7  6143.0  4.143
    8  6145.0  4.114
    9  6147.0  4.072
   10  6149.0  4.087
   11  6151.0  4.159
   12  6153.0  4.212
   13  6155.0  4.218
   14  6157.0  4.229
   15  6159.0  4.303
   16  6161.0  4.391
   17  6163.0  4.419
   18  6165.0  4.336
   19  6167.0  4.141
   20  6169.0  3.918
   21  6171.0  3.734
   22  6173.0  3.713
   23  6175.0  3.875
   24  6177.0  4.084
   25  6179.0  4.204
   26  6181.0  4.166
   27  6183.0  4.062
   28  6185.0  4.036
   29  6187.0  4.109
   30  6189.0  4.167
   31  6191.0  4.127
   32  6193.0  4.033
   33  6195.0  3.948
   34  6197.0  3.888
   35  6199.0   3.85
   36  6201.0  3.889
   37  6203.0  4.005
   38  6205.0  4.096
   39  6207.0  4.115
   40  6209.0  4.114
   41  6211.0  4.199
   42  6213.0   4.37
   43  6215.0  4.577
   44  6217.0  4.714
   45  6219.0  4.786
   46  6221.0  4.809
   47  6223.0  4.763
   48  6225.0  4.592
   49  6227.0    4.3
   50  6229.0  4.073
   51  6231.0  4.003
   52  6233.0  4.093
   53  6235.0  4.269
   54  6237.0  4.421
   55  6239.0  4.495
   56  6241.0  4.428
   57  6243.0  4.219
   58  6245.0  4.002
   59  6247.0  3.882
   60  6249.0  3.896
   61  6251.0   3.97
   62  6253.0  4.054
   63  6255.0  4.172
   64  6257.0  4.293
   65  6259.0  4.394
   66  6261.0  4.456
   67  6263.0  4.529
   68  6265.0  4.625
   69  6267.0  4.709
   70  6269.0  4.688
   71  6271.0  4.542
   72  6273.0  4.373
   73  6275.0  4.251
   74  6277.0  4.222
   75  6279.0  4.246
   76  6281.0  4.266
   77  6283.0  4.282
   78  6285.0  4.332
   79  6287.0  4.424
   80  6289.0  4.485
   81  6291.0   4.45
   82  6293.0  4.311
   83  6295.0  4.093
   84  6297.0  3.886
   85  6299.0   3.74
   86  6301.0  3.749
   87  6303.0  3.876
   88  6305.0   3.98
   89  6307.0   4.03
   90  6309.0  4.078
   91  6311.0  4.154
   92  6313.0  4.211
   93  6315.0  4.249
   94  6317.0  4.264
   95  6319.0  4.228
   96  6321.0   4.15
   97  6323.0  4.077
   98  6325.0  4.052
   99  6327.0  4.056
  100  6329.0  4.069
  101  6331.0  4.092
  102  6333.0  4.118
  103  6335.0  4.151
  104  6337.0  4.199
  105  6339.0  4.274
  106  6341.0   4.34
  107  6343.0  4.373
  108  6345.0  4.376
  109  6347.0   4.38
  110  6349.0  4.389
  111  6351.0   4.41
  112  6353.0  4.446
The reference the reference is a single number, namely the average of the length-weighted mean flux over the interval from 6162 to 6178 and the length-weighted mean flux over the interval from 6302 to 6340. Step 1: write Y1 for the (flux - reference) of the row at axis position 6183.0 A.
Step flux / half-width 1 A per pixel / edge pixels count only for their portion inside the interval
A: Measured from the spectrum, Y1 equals 0.0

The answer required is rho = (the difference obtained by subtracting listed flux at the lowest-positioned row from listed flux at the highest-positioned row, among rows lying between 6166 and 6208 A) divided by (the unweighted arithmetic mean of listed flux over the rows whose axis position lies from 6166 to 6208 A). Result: -0.01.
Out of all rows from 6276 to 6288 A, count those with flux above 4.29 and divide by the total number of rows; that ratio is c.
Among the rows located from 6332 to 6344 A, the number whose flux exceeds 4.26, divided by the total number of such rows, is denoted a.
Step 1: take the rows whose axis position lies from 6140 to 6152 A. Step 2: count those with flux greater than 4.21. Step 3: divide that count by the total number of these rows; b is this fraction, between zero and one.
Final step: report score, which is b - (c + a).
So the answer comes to -0.83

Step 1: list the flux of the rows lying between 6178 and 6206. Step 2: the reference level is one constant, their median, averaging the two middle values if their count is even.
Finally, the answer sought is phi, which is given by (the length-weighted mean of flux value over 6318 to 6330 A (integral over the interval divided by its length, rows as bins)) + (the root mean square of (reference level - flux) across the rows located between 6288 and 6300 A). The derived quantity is 4.41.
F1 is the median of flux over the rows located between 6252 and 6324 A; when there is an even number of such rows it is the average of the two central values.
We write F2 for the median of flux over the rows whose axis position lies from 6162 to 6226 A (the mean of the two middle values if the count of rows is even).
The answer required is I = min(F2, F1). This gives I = 4.11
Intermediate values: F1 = 4.25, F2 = 4.11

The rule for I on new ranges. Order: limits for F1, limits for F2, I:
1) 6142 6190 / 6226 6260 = 4.14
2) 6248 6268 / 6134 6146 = 4.09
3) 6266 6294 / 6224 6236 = 4.18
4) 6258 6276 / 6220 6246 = 4.30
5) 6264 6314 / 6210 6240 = 4.25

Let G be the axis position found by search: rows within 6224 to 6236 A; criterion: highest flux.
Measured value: 6225.0 A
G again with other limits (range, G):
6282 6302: 6289.0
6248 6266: 6265.0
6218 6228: 6221.0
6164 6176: 6165.0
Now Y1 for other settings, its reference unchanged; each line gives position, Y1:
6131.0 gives 0.2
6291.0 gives 0.4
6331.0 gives 0.0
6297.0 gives -0.2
